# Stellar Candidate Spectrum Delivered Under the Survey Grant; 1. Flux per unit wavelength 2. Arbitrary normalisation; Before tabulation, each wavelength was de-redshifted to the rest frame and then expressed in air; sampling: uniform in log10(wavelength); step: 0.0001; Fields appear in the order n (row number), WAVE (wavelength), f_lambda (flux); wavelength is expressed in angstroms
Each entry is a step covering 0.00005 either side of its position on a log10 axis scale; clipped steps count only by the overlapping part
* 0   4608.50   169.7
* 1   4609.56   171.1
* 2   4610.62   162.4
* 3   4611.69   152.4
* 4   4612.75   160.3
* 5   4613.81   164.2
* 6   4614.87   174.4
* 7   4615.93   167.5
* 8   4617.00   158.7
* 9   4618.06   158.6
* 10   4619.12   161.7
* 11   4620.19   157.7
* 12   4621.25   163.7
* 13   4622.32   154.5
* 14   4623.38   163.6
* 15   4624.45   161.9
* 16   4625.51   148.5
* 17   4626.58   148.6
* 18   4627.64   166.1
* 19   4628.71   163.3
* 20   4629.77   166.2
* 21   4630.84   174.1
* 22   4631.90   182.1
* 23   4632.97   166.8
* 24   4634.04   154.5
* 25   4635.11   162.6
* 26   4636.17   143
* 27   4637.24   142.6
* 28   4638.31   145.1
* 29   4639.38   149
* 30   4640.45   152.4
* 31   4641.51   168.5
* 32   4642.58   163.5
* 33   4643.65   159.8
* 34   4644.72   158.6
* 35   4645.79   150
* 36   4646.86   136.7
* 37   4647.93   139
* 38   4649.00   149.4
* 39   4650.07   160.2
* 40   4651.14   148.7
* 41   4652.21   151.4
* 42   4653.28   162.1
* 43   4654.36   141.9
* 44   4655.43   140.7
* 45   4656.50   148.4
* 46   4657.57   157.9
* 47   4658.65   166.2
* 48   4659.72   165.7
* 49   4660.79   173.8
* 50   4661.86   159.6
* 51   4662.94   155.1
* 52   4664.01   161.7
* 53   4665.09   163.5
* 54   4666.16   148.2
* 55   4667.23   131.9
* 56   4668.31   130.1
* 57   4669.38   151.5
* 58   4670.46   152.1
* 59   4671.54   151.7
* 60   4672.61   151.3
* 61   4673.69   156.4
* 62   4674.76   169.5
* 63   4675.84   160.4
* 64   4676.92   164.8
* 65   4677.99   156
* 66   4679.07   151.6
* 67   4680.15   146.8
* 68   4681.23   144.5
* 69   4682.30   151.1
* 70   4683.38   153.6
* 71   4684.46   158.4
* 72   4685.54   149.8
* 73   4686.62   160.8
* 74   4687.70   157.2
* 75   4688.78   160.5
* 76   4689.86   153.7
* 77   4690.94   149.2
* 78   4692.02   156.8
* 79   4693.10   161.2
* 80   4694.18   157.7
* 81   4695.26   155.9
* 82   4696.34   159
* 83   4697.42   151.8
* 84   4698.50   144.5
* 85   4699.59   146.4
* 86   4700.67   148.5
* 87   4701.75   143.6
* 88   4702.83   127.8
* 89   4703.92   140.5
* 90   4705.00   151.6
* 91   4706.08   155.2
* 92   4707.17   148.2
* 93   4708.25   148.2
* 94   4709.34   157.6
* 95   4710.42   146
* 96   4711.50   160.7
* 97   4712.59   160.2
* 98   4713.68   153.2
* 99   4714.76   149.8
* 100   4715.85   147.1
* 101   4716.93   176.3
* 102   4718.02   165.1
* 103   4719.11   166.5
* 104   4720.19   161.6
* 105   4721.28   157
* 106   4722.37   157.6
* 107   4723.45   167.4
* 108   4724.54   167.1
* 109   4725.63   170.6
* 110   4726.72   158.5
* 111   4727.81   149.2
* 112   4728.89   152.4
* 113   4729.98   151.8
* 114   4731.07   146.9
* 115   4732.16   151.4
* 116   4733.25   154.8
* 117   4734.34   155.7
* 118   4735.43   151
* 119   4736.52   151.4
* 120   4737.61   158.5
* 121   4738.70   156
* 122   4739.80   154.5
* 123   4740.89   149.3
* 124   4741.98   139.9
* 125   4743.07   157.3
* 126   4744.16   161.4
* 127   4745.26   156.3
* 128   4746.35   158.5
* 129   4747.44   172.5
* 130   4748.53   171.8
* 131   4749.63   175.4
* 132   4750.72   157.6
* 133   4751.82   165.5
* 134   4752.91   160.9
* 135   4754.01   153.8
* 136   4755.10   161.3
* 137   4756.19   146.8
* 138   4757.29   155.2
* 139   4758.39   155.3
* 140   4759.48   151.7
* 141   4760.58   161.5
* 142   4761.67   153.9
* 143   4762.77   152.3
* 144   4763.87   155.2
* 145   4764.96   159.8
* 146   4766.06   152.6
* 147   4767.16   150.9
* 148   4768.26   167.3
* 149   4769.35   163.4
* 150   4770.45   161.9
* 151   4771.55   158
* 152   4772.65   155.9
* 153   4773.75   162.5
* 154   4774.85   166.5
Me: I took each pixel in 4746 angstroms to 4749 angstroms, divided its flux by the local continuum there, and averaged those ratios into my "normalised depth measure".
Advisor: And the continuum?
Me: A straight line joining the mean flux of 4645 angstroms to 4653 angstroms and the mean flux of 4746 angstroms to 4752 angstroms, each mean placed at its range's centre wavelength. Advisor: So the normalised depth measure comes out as 1.01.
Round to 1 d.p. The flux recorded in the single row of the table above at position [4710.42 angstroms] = 146.0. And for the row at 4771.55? 158.0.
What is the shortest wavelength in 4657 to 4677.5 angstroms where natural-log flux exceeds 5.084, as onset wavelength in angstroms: 4658.65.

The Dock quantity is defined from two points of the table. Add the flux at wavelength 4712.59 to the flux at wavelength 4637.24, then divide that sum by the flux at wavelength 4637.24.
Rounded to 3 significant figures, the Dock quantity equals 2.12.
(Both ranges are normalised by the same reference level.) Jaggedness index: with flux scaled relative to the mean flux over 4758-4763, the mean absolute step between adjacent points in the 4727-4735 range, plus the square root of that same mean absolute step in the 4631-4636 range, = 0.296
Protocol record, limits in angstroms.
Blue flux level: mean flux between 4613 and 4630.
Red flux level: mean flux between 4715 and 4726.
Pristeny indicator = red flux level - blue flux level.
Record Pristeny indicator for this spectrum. 2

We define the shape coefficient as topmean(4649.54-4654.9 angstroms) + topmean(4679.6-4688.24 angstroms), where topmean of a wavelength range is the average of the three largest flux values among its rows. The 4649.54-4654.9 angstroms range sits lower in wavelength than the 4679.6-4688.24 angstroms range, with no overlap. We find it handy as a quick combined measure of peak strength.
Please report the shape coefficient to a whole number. 317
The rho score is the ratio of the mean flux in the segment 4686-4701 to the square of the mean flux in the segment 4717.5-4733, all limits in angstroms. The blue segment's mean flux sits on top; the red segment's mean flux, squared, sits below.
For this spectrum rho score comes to 0.0061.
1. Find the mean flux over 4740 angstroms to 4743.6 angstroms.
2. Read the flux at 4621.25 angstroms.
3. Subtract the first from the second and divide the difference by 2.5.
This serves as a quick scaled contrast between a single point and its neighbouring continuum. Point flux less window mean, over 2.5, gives 6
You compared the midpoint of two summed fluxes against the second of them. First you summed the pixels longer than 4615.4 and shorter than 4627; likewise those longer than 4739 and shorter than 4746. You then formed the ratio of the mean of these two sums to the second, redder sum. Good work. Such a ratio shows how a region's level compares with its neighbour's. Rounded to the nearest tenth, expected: 1.4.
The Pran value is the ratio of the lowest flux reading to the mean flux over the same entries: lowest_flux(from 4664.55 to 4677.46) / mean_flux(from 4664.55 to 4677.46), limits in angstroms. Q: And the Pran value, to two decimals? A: 0.85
